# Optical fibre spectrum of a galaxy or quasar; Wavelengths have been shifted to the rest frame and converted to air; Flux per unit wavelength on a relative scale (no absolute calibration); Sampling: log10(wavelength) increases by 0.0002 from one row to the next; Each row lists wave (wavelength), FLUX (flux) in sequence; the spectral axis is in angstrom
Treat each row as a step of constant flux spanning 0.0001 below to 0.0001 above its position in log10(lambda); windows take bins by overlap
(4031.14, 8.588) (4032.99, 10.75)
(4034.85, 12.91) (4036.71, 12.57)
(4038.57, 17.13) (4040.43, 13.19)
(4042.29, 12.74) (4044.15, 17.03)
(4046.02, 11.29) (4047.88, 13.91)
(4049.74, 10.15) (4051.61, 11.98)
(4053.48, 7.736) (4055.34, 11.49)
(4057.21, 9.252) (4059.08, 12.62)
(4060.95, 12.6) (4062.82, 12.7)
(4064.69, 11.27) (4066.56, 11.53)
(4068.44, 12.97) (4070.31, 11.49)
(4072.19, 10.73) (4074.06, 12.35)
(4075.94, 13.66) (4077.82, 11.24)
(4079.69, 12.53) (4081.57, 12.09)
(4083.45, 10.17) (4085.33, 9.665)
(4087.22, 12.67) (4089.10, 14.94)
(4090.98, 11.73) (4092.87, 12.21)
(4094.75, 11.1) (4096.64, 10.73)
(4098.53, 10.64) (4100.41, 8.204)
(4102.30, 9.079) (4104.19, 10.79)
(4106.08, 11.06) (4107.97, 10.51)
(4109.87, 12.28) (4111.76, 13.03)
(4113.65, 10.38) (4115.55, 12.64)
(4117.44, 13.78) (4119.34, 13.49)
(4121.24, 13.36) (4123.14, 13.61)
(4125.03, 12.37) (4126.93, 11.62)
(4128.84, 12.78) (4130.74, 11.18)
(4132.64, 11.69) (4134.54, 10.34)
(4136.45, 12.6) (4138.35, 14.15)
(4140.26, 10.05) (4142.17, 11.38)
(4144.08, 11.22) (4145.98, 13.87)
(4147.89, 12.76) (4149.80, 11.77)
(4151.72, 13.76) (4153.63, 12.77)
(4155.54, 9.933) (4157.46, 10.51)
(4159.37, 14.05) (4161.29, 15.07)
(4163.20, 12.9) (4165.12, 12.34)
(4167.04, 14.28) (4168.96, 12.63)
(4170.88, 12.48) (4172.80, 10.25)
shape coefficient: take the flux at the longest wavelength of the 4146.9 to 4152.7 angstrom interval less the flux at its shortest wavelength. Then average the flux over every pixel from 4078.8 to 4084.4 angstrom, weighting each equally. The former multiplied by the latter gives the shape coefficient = 12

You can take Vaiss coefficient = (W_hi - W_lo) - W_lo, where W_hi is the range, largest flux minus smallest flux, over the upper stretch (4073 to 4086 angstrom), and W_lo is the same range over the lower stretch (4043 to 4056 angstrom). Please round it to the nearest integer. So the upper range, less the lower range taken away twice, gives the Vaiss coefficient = -15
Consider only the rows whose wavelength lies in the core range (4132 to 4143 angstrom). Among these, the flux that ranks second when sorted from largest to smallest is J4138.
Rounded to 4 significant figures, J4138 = 12.60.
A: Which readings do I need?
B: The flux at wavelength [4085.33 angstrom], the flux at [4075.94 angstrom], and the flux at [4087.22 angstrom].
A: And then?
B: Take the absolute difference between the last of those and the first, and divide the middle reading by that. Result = 4.5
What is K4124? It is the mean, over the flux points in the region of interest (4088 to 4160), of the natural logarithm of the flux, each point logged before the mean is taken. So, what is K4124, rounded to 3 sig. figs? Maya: 2.47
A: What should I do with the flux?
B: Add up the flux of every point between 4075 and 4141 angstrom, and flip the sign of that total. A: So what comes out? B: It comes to -412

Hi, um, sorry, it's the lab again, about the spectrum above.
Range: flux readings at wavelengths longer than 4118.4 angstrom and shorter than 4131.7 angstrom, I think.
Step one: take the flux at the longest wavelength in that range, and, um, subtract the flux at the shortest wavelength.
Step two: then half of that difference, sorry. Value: -1.2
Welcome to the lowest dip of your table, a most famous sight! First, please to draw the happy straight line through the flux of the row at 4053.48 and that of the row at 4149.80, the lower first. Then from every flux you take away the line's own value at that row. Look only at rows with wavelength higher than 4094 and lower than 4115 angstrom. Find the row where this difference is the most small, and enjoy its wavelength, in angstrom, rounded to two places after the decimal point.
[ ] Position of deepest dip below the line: 4100.41 angstrom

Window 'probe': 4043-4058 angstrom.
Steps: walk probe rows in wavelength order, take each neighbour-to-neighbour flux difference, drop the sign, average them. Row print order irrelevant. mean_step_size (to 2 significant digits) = 3.5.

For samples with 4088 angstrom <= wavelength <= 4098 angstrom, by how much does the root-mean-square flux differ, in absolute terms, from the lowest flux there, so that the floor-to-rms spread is 1.5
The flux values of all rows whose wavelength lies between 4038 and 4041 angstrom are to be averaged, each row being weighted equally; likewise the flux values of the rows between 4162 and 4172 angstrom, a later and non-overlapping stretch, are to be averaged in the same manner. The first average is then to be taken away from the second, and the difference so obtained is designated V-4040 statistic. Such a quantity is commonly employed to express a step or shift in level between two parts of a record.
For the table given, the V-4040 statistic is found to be -2.2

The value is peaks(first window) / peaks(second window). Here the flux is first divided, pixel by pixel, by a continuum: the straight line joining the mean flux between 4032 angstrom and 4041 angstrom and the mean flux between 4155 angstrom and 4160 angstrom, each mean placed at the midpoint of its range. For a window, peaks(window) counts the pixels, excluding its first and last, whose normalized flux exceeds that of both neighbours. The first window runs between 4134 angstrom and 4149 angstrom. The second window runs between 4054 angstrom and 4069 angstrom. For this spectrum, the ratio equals 3.0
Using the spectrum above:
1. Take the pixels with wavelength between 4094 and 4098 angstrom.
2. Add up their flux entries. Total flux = 21.8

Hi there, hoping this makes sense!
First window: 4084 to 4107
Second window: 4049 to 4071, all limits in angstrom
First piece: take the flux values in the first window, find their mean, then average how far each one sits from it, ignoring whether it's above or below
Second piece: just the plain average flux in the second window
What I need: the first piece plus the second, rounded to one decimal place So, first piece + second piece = 12.5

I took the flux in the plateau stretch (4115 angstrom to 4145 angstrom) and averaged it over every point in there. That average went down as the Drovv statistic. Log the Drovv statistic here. 12.3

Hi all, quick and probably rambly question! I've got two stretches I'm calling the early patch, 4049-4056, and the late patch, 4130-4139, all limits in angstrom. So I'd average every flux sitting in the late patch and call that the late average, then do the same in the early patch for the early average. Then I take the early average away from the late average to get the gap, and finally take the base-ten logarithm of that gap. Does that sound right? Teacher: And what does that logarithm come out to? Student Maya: 0.22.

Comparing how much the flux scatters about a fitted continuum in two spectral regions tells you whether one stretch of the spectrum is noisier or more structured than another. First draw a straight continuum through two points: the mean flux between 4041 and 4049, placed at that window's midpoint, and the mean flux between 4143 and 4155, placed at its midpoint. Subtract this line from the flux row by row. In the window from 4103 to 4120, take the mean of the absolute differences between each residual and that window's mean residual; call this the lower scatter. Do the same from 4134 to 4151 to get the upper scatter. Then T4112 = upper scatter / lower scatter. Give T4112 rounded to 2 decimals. 0.99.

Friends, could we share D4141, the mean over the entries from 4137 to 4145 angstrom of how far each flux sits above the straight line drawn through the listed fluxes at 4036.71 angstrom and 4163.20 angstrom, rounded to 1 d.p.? -1.1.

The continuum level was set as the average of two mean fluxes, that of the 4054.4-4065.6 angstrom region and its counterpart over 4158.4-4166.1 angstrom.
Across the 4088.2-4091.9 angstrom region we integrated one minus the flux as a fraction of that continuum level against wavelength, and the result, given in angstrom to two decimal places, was -0.21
